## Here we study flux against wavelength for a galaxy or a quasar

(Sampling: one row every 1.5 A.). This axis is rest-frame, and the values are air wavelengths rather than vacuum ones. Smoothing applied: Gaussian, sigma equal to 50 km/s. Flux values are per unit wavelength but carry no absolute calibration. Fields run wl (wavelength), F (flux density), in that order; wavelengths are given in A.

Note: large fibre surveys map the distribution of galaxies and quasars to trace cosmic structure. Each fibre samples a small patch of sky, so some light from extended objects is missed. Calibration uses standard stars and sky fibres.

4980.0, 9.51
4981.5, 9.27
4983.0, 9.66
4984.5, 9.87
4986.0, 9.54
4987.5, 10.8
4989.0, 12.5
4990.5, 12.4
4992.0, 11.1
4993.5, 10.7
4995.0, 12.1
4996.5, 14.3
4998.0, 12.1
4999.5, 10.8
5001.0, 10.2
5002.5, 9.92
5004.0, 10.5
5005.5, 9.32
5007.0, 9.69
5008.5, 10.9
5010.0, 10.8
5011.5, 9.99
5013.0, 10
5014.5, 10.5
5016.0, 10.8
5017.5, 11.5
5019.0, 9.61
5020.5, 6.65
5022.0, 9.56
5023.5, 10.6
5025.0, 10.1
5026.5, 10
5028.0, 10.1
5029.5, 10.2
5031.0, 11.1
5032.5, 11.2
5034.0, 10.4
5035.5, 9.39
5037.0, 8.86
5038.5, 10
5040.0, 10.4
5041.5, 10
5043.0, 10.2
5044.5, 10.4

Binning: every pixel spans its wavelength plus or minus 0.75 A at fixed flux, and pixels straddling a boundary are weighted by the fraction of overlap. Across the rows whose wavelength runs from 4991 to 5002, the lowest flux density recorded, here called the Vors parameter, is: 10.2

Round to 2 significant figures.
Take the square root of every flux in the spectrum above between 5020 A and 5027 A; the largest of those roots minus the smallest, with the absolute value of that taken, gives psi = 0.68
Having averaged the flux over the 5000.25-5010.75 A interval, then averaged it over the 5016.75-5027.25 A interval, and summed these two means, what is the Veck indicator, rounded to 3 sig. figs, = 19.9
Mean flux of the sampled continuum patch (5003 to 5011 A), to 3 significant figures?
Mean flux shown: 10.2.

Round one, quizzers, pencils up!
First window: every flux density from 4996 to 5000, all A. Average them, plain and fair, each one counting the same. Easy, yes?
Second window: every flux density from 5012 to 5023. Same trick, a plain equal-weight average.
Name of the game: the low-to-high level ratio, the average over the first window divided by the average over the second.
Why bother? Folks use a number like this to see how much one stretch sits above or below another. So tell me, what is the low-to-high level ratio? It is 1.26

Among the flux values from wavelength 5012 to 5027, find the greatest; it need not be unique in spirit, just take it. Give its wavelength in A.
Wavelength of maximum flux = 5017.5 A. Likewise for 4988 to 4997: 4996.5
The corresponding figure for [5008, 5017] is 5008.5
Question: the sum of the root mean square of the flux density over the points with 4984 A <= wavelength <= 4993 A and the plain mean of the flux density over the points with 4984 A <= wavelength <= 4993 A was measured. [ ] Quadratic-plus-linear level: 22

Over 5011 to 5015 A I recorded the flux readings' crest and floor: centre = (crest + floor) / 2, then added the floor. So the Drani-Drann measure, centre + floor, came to 20.2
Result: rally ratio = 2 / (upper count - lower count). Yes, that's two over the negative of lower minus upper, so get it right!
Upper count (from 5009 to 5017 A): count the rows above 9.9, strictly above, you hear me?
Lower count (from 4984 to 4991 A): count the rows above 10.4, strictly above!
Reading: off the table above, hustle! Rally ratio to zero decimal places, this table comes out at 1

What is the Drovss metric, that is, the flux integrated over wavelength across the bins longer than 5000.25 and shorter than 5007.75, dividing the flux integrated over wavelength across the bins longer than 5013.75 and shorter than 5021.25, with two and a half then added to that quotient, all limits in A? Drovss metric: 3.5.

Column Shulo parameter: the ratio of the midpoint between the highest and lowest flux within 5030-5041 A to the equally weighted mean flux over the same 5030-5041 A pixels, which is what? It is 0.98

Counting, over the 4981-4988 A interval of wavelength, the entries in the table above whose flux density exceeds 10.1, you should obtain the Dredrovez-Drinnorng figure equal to 1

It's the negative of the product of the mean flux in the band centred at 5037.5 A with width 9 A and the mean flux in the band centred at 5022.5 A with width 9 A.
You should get -93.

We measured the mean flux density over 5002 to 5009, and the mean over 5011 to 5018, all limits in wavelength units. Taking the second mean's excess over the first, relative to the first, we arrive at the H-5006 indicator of 0.05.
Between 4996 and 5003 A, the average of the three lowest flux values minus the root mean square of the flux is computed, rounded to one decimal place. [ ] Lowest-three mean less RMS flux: -1.3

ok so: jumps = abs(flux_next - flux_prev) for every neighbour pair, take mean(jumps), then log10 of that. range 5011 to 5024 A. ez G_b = 0.11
